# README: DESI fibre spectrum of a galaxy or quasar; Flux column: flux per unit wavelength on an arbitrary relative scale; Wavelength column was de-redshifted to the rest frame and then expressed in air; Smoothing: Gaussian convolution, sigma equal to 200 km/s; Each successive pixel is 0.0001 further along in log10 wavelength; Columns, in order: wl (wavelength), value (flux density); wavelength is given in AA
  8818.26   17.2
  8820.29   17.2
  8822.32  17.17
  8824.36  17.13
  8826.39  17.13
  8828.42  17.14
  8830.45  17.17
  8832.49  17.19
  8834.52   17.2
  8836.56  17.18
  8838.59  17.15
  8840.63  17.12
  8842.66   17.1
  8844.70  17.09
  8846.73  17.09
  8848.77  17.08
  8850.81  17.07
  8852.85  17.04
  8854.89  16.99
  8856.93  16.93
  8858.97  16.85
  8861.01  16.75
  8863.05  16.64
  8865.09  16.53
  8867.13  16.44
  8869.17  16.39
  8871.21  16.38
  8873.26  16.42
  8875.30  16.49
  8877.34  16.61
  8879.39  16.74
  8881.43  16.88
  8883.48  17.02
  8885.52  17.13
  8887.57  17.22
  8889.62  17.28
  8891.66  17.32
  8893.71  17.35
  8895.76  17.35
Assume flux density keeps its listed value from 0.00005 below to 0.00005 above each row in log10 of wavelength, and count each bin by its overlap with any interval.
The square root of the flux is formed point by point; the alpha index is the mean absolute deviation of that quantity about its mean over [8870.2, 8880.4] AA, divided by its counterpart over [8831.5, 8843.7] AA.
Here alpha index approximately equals 3.6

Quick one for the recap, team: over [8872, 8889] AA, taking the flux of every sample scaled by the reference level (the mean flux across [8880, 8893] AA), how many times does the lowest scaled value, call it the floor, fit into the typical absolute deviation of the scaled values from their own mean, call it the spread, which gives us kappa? 0.015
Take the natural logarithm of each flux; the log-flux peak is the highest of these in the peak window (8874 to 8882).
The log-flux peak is 2.83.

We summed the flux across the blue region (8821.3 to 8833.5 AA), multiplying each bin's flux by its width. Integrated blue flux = 209.2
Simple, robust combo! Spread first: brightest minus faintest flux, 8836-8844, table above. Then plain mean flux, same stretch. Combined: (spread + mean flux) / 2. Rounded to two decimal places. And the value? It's 8.61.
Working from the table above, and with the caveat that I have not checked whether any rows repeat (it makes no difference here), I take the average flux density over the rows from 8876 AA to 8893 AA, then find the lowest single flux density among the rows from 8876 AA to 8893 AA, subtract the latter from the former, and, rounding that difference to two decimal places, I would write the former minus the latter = 0.41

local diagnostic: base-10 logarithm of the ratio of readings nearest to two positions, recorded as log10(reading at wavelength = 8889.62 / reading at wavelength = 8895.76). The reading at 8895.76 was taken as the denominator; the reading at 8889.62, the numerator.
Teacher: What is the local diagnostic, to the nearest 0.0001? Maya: -0.0018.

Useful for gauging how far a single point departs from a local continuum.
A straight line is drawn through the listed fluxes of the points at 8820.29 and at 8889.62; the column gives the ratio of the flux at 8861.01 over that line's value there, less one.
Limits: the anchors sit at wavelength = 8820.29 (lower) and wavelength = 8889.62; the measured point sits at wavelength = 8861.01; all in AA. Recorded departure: -0.03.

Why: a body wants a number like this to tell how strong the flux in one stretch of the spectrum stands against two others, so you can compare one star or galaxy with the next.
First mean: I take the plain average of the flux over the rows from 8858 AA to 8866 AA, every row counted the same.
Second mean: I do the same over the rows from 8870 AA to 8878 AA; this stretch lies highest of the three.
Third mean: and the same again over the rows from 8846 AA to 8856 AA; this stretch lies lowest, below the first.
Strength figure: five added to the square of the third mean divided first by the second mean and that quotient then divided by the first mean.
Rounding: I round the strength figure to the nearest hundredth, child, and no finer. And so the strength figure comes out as 6.06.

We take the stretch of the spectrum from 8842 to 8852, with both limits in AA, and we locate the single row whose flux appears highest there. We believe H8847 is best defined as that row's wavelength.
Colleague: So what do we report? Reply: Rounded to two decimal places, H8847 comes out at 8842.66 AA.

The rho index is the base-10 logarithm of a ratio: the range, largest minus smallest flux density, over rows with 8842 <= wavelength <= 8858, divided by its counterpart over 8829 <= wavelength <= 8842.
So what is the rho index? 0.33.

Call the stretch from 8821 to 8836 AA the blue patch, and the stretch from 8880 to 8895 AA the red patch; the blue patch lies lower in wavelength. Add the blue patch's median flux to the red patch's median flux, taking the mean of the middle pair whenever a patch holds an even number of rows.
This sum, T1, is 34.4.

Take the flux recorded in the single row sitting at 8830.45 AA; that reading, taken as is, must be 17.17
